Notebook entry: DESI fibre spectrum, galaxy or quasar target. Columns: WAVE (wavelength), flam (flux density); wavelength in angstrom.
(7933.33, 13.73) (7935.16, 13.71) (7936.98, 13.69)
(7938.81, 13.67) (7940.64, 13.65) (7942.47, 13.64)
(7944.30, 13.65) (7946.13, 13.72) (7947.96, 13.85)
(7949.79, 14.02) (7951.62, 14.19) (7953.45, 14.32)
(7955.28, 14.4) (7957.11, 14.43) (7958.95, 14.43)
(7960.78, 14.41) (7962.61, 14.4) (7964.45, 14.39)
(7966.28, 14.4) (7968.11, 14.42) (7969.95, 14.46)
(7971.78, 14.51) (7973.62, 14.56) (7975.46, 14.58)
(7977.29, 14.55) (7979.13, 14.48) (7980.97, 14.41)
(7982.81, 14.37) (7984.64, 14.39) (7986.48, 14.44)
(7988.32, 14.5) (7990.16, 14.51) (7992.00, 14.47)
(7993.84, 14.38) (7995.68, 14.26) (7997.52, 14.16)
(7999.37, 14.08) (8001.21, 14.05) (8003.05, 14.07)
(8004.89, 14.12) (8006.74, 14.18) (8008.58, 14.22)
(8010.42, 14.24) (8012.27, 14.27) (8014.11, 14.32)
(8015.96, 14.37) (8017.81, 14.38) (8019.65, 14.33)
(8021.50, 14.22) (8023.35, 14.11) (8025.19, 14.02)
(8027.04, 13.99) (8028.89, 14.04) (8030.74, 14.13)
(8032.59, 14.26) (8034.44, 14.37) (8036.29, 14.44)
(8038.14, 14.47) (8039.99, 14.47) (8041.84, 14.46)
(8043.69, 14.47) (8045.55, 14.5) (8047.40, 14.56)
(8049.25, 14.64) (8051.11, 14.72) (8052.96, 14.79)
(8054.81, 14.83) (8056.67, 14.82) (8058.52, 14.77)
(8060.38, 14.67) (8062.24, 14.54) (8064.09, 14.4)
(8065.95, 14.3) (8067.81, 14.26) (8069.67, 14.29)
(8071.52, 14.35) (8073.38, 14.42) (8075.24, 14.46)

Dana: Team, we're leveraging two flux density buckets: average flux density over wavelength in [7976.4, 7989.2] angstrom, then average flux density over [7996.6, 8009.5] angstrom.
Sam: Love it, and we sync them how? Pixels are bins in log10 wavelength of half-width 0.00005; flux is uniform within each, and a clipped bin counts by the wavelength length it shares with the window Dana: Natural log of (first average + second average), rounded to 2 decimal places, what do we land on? 3.35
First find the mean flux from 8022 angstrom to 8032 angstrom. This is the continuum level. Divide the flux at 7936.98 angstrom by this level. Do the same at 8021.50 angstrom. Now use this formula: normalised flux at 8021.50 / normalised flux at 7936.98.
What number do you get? 1.04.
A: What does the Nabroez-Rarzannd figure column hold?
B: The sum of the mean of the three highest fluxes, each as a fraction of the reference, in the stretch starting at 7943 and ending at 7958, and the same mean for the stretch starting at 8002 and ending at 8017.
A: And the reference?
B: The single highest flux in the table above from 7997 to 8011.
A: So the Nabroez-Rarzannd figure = 2.02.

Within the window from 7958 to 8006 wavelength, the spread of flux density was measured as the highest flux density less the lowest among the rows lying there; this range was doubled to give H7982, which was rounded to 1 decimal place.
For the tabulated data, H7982 1.1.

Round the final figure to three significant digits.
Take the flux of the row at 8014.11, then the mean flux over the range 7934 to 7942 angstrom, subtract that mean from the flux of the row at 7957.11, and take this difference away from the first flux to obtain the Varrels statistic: 13.6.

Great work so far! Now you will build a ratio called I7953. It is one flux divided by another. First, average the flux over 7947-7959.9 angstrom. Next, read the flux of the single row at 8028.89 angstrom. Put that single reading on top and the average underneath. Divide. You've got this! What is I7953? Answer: 0.99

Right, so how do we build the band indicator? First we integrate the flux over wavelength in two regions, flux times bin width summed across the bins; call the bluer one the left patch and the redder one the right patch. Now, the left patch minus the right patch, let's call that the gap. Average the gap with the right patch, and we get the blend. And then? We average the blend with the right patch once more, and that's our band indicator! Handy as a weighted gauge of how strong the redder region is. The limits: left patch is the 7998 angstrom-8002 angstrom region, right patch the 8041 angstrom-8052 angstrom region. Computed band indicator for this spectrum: 94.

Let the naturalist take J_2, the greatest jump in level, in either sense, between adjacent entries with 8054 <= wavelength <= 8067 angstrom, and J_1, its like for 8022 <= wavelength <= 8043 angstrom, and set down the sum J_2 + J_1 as 0.27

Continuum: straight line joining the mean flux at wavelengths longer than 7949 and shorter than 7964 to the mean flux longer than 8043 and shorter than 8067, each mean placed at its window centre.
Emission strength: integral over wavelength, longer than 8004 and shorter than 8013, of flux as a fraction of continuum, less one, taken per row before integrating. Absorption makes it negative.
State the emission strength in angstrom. -0.17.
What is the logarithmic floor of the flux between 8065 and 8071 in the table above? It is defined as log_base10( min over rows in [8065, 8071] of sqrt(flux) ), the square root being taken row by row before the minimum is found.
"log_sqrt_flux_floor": 0.577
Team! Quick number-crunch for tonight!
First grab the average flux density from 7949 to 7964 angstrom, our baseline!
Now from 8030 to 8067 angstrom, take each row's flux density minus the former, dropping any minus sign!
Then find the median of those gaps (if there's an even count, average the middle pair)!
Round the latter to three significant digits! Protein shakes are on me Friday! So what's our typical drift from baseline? 0.185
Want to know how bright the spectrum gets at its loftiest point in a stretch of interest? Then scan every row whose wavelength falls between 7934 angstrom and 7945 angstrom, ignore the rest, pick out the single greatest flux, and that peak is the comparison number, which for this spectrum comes 13.71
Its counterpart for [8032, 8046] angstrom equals 14.5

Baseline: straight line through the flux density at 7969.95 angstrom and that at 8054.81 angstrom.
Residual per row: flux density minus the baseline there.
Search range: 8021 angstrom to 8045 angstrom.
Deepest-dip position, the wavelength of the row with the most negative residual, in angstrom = 8027.04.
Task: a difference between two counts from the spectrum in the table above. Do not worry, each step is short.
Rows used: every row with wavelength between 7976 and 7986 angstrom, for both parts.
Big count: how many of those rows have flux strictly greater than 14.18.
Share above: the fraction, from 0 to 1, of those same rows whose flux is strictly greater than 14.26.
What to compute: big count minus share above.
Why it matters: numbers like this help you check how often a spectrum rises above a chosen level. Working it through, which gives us 4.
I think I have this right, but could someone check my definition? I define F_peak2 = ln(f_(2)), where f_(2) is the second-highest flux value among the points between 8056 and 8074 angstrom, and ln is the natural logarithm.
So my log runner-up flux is 2.69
